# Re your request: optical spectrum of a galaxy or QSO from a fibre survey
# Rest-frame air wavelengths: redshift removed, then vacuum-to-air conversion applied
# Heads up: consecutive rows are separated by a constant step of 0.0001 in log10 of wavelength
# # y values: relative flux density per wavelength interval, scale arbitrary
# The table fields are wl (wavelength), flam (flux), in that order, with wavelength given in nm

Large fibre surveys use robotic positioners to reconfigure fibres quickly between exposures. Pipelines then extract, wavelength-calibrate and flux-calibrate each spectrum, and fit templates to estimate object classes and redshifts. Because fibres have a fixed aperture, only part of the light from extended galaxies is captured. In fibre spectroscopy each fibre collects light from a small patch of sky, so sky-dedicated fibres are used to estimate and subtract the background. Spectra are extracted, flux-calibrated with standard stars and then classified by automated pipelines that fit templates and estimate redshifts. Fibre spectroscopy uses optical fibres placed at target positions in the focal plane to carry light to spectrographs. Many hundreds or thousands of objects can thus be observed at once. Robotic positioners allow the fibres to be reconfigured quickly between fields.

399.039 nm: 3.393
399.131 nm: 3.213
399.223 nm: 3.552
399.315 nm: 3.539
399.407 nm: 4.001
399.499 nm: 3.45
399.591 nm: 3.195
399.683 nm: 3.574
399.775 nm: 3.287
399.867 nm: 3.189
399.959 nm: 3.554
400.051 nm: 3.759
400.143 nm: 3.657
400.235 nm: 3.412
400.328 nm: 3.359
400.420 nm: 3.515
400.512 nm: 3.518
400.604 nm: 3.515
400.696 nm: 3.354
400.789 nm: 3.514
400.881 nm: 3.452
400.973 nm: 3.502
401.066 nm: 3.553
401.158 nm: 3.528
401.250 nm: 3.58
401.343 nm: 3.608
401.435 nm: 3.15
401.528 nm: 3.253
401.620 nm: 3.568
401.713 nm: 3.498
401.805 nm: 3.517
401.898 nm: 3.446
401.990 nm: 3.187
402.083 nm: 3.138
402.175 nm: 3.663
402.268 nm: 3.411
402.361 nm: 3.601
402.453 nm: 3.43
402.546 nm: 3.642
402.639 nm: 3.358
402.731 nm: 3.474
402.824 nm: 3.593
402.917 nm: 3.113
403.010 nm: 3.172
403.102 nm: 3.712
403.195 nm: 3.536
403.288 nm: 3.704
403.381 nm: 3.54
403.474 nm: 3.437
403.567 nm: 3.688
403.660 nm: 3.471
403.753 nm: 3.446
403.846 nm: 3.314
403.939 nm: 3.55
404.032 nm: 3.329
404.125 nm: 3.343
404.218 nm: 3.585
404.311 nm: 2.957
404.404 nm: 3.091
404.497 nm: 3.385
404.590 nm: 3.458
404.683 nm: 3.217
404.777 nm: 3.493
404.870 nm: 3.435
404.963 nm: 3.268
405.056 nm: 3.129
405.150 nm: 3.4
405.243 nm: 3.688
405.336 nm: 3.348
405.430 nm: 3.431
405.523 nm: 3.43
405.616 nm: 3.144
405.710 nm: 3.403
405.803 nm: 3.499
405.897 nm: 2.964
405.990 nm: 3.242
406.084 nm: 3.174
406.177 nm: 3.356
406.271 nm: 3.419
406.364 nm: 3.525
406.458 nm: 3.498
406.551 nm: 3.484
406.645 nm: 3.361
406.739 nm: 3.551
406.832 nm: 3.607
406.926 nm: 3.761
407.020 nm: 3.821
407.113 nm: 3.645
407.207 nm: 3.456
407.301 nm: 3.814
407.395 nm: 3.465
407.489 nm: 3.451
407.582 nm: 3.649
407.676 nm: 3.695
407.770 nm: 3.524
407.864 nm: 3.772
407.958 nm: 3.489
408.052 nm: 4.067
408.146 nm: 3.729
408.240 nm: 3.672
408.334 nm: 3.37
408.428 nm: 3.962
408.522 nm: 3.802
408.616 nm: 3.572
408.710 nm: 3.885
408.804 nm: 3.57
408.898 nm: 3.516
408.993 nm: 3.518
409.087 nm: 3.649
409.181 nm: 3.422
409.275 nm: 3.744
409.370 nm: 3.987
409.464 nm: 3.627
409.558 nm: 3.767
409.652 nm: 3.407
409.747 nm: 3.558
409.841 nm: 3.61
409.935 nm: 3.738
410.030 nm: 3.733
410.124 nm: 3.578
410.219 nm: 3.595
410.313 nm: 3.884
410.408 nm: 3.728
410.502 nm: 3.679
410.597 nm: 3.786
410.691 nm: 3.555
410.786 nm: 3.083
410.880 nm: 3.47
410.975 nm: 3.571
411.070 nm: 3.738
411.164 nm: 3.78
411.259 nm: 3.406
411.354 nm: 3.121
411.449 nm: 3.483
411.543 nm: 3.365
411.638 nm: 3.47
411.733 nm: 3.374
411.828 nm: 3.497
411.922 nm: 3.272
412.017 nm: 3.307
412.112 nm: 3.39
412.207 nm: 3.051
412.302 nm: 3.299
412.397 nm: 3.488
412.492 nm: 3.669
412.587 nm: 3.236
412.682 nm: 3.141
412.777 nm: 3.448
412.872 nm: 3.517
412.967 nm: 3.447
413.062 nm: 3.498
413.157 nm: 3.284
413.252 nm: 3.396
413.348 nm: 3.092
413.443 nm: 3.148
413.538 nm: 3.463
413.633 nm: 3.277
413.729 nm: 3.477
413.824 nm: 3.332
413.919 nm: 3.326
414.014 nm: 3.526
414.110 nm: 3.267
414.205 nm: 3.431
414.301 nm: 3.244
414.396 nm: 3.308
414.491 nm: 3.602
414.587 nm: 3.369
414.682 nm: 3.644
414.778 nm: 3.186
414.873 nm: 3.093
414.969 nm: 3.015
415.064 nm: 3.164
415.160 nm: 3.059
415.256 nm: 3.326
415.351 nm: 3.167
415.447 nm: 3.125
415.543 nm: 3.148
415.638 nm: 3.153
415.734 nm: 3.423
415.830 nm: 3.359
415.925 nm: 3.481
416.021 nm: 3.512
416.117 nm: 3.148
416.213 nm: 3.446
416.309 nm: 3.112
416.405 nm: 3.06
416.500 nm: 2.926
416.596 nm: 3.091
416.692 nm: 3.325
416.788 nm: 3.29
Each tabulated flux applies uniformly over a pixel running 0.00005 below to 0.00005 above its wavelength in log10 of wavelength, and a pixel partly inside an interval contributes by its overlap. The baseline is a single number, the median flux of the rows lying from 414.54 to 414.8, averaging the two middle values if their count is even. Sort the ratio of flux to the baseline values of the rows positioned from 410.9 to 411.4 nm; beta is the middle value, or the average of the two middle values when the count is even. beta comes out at 1.06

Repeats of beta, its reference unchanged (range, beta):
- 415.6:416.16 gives 1.01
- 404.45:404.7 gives 1.00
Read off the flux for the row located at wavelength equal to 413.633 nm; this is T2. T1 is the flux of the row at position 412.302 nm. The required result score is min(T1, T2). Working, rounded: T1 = 3.299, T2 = 3.277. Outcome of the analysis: 3.28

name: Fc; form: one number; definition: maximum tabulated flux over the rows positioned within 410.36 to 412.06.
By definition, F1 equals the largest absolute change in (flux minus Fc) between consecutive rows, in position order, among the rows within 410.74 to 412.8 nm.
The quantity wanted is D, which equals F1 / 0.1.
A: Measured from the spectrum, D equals 4.3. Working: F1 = 0.43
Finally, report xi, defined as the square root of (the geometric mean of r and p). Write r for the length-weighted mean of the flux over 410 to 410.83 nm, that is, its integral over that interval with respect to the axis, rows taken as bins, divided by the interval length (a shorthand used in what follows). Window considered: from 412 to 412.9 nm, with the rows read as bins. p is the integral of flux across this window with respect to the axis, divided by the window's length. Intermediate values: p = 3.35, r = 3.62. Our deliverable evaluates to 1.867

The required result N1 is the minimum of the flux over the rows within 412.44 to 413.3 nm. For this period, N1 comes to 3.141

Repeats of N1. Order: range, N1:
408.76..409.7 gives 3.407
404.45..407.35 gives 2.964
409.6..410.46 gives 3.407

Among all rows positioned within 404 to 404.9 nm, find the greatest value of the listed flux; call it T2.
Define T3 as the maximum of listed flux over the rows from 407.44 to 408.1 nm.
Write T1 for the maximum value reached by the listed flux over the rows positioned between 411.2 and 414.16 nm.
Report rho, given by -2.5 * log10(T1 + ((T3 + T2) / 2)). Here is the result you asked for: -2.19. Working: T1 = 3.669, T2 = 3.585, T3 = 4.067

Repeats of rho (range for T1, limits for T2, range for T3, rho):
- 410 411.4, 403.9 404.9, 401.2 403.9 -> -2.19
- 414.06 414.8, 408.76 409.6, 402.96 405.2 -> -2.19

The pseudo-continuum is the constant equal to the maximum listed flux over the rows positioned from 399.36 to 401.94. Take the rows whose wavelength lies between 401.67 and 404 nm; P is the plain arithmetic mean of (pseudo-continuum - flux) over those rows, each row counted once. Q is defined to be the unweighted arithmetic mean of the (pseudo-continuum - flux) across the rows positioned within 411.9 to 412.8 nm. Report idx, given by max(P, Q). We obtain 0.67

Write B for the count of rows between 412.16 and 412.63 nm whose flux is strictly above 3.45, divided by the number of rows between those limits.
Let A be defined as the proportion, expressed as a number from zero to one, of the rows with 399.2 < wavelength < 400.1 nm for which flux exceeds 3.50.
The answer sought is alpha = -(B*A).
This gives -0.24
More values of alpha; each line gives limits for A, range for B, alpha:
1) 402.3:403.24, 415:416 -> -0.05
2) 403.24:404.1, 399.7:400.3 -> -0.22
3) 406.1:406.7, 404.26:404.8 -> -0.06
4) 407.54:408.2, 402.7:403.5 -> -0.57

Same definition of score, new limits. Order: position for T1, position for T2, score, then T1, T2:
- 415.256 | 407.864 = 3.33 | 3.326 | 3.772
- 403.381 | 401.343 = 3.54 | 3.54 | 3.608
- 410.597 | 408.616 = 3.57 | 3.786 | 3.572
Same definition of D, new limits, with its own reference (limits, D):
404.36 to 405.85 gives 3.4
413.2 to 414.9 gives 4.6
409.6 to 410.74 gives 2.9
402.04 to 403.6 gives 5.4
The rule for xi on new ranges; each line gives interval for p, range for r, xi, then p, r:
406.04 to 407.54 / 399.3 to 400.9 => 1.873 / 3.53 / 3.49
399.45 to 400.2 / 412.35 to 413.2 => 1.855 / 3.46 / 3.42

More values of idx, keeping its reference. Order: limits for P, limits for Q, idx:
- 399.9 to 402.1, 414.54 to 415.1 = 0.76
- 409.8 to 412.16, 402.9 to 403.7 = 0.52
